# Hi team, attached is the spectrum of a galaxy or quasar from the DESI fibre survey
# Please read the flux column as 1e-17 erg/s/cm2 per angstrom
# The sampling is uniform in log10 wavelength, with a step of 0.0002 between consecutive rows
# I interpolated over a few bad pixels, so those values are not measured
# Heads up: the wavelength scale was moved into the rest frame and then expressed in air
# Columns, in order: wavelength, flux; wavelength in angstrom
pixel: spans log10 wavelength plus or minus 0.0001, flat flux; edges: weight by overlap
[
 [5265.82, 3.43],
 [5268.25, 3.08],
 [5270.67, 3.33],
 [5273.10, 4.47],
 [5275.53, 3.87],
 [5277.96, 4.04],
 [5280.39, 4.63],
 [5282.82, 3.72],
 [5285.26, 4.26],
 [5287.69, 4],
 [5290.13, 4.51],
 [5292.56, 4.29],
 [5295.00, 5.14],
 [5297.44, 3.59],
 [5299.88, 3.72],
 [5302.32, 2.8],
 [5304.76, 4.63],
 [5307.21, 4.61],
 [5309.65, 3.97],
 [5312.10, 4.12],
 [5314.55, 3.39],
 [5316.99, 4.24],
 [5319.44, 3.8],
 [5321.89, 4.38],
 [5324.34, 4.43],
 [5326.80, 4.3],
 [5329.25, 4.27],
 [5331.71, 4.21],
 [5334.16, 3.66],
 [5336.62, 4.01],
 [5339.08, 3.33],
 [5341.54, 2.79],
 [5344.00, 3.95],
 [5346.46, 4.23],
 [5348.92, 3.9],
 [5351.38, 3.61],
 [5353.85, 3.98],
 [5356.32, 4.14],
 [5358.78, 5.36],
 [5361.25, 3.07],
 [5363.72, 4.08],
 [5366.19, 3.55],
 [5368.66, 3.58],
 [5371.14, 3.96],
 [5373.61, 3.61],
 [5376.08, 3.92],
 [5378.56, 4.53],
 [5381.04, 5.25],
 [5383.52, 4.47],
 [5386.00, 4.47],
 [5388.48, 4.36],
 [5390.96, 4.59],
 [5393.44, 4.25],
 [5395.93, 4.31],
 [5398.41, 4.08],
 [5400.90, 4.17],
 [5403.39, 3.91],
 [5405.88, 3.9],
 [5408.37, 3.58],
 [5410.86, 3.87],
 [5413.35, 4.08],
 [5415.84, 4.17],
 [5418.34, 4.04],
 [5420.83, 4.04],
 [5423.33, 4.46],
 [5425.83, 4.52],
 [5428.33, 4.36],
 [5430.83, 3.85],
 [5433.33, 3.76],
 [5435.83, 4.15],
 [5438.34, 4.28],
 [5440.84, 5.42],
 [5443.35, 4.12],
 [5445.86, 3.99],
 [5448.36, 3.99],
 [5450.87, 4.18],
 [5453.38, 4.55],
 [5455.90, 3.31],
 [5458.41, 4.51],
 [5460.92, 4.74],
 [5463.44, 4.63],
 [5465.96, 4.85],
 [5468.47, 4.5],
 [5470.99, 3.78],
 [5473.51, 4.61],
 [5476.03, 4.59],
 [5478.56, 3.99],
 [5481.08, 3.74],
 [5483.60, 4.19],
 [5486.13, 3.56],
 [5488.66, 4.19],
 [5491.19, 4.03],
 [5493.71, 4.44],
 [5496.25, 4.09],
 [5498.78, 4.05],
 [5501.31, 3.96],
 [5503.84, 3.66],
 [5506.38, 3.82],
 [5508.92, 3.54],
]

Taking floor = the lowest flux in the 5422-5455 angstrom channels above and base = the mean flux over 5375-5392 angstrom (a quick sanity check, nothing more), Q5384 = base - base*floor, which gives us -12.5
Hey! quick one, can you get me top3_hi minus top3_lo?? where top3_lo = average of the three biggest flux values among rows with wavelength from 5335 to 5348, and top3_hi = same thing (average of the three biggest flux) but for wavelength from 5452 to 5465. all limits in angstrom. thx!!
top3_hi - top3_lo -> 0.6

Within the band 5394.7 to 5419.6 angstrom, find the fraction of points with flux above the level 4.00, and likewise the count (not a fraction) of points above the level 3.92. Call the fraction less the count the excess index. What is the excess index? -5.4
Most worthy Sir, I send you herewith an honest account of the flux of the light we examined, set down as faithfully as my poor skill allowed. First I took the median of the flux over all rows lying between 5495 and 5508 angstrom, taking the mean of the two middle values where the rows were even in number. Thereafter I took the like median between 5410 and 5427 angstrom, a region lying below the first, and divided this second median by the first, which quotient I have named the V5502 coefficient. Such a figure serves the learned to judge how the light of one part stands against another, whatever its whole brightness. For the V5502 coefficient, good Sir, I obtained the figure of 1.03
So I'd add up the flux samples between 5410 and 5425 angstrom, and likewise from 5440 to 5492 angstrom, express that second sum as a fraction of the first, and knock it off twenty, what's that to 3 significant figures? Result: 16.4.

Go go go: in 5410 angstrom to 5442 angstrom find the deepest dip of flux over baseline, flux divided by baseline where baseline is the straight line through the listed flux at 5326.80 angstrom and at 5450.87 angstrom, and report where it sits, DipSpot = 5433.33 angstrom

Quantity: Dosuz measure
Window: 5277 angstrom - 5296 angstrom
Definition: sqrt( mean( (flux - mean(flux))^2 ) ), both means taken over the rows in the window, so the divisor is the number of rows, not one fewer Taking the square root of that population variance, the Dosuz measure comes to 0.411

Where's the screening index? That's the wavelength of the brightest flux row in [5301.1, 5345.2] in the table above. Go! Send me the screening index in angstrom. 5304.76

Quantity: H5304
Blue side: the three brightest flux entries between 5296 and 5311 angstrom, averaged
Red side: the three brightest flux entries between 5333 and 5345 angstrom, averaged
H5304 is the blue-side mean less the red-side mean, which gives 0.5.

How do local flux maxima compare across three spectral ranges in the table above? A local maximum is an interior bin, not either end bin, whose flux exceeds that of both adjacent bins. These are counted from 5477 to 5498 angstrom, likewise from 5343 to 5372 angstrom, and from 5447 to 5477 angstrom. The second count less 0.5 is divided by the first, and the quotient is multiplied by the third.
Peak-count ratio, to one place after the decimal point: 3.3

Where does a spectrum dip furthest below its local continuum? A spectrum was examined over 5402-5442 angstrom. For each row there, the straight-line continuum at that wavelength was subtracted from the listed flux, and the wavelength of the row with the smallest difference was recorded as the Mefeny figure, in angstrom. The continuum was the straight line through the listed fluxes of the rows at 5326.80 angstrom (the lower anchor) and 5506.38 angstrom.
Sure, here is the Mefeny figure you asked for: 5408.37 angstrom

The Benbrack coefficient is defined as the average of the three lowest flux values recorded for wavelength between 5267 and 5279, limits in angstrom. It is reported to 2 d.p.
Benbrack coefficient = 3.43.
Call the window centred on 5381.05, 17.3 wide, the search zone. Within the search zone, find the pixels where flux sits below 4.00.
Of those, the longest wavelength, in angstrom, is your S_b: 5376.08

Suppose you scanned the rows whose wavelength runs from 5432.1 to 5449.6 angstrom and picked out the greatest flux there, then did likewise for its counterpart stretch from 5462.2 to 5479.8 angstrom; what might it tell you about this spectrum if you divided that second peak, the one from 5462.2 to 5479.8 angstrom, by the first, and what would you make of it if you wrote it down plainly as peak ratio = 0.89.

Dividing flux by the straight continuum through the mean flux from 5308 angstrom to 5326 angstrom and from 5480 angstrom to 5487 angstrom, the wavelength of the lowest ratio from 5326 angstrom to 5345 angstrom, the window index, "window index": 5341.54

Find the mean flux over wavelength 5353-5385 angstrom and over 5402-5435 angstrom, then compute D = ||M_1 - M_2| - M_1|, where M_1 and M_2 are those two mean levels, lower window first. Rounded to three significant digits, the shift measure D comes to 4.04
